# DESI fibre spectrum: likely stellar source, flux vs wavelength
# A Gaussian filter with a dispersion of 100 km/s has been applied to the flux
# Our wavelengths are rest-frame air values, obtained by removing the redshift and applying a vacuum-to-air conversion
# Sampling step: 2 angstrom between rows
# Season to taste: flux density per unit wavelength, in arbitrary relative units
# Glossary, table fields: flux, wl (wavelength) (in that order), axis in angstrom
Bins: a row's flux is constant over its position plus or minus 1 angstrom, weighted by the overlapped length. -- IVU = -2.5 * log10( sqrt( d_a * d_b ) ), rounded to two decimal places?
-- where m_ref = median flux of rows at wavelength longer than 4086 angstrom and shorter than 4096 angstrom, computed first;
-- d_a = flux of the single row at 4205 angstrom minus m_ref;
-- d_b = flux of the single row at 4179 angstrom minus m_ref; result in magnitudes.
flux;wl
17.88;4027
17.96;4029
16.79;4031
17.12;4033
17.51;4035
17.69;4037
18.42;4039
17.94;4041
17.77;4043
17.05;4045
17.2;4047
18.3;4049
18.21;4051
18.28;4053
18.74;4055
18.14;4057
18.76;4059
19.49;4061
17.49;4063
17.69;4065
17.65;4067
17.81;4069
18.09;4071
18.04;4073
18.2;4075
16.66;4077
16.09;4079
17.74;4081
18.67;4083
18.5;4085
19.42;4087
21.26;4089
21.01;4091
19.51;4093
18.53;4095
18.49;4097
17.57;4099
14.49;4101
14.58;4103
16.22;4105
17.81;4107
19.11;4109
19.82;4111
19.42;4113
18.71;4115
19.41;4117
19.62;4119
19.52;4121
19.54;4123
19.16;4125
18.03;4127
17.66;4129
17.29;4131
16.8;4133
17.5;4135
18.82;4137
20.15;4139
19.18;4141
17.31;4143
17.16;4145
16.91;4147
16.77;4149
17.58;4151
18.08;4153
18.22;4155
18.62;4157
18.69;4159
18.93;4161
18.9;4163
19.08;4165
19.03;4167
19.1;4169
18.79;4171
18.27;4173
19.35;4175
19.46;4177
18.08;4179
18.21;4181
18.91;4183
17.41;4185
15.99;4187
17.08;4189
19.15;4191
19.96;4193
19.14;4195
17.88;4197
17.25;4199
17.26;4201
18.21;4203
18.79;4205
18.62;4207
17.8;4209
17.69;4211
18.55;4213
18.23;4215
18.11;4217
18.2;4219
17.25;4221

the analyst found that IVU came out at -0.02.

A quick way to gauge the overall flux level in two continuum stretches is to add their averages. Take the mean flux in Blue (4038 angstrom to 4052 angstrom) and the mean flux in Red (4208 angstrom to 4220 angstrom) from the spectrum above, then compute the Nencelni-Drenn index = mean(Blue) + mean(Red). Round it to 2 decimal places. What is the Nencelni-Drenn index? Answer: 35.94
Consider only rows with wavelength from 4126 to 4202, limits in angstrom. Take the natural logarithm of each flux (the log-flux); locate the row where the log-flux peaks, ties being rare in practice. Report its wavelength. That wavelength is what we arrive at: 4139 angstrom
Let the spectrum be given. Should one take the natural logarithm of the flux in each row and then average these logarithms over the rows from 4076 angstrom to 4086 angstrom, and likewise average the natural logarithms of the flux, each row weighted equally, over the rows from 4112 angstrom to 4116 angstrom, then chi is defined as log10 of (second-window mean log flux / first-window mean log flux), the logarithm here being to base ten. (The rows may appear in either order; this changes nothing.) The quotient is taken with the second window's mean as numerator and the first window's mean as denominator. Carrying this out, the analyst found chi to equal 0.013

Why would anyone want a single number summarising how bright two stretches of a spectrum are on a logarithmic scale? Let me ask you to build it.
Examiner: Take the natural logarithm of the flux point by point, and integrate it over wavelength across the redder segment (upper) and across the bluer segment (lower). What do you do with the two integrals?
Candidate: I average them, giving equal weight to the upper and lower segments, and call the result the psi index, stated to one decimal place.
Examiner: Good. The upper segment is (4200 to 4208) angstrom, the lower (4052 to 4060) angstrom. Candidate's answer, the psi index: 23.3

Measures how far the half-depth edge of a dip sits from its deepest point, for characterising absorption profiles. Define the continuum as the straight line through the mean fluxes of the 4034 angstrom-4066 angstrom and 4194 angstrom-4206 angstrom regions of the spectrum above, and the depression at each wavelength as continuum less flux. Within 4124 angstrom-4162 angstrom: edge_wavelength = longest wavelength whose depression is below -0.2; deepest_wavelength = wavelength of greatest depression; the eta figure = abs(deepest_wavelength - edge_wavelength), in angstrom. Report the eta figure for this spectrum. 12 angstrom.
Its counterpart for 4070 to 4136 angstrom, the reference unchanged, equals 24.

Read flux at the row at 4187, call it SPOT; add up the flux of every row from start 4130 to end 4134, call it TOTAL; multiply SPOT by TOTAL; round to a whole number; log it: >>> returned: 545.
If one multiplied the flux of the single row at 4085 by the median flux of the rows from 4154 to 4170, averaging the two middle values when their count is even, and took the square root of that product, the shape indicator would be 18.7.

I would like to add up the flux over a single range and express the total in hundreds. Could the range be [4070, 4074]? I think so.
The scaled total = 0.361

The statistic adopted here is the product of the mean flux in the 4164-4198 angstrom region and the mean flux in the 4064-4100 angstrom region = 341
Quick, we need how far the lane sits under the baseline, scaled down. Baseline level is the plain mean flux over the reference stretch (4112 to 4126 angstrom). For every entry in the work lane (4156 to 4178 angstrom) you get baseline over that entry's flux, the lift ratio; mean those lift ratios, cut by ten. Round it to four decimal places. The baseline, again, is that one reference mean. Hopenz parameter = 0.1022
